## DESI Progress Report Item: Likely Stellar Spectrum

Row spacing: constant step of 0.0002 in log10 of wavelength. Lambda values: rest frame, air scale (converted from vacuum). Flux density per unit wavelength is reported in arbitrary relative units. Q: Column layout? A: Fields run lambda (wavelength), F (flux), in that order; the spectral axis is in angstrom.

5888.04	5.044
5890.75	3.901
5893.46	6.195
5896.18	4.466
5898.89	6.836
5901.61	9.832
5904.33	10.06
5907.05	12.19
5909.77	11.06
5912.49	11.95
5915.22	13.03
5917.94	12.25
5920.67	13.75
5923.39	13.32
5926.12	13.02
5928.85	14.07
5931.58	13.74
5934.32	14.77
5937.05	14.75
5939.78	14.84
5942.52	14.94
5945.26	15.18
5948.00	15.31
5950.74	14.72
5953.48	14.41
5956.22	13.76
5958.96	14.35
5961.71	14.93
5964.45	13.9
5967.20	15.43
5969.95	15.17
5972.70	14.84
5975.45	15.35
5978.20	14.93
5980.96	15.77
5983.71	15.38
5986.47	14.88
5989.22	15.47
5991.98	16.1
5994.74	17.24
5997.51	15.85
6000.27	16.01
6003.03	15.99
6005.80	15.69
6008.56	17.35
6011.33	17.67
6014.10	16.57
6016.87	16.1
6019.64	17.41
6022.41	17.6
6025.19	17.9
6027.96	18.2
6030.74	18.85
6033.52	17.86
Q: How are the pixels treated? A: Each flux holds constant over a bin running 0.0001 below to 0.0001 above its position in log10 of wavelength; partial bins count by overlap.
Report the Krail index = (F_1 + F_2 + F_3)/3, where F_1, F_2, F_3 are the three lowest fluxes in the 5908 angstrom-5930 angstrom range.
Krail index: 11.8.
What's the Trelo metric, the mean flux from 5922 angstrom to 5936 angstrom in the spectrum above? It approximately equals 13.8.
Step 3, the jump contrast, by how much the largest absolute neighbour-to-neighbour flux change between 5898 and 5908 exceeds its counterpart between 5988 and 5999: 1.6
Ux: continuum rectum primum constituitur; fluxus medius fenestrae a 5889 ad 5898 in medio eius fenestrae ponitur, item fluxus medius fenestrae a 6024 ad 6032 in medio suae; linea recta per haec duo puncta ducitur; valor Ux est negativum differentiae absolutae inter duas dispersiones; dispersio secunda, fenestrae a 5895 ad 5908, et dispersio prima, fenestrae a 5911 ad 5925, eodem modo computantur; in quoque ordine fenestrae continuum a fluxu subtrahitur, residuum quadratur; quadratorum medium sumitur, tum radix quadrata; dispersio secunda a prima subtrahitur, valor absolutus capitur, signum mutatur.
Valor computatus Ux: -1.8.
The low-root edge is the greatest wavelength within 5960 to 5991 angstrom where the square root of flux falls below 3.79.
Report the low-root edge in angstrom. 5964.45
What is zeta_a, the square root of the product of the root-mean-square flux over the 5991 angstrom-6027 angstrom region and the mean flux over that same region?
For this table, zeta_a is 17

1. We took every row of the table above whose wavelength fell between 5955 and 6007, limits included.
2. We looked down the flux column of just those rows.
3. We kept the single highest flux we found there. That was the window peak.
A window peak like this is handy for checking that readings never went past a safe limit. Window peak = 17.24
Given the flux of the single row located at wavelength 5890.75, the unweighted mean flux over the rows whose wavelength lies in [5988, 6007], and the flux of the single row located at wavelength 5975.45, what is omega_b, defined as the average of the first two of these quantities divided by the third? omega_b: 0.65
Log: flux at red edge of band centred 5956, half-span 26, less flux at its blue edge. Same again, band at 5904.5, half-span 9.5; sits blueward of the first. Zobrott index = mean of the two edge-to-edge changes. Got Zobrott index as 4.8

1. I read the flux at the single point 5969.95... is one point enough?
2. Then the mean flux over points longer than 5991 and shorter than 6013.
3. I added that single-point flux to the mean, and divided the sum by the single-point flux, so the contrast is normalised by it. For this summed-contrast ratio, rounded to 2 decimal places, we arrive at 2.09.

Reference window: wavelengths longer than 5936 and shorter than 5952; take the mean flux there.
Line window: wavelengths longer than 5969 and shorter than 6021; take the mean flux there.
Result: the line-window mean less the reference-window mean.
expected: 1.0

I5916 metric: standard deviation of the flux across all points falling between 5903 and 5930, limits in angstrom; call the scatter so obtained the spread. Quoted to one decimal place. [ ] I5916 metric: 1.2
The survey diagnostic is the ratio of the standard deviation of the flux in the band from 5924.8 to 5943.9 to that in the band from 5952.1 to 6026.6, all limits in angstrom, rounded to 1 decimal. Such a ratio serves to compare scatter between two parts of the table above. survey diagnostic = 0.6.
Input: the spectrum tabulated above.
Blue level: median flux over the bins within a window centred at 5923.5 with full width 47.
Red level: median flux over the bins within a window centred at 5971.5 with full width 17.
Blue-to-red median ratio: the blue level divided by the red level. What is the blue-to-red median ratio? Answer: 0.885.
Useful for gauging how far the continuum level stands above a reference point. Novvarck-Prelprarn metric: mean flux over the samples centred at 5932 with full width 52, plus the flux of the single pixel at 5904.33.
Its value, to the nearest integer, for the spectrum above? 24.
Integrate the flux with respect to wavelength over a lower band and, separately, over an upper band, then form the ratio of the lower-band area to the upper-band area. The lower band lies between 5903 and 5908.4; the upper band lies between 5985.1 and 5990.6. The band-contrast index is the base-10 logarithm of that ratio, -0.14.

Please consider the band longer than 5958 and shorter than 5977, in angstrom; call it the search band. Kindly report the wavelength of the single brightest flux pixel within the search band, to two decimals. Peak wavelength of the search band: 5967.20 angstrom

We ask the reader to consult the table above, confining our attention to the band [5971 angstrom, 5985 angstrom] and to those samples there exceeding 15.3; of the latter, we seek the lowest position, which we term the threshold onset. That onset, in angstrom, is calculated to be 5975.45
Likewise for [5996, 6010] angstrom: 5997.51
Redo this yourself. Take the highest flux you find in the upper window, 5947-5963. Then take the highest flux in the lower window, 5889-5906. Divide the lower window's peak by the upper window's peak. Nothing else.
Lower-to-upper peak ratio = 0.66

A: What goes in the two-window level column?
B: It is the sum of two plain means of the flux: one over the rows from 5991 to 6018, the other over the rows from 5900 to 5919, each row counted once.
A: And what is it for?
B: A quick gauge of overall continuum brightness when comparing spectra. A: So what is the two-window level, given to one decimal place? 27.9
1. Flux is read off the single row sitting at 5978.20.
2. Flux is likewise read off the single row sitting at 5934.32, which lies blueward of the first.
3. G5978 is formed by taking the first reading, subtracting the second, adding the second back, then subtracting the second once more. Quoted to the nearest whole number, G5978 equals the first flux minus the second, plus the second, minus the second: 0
